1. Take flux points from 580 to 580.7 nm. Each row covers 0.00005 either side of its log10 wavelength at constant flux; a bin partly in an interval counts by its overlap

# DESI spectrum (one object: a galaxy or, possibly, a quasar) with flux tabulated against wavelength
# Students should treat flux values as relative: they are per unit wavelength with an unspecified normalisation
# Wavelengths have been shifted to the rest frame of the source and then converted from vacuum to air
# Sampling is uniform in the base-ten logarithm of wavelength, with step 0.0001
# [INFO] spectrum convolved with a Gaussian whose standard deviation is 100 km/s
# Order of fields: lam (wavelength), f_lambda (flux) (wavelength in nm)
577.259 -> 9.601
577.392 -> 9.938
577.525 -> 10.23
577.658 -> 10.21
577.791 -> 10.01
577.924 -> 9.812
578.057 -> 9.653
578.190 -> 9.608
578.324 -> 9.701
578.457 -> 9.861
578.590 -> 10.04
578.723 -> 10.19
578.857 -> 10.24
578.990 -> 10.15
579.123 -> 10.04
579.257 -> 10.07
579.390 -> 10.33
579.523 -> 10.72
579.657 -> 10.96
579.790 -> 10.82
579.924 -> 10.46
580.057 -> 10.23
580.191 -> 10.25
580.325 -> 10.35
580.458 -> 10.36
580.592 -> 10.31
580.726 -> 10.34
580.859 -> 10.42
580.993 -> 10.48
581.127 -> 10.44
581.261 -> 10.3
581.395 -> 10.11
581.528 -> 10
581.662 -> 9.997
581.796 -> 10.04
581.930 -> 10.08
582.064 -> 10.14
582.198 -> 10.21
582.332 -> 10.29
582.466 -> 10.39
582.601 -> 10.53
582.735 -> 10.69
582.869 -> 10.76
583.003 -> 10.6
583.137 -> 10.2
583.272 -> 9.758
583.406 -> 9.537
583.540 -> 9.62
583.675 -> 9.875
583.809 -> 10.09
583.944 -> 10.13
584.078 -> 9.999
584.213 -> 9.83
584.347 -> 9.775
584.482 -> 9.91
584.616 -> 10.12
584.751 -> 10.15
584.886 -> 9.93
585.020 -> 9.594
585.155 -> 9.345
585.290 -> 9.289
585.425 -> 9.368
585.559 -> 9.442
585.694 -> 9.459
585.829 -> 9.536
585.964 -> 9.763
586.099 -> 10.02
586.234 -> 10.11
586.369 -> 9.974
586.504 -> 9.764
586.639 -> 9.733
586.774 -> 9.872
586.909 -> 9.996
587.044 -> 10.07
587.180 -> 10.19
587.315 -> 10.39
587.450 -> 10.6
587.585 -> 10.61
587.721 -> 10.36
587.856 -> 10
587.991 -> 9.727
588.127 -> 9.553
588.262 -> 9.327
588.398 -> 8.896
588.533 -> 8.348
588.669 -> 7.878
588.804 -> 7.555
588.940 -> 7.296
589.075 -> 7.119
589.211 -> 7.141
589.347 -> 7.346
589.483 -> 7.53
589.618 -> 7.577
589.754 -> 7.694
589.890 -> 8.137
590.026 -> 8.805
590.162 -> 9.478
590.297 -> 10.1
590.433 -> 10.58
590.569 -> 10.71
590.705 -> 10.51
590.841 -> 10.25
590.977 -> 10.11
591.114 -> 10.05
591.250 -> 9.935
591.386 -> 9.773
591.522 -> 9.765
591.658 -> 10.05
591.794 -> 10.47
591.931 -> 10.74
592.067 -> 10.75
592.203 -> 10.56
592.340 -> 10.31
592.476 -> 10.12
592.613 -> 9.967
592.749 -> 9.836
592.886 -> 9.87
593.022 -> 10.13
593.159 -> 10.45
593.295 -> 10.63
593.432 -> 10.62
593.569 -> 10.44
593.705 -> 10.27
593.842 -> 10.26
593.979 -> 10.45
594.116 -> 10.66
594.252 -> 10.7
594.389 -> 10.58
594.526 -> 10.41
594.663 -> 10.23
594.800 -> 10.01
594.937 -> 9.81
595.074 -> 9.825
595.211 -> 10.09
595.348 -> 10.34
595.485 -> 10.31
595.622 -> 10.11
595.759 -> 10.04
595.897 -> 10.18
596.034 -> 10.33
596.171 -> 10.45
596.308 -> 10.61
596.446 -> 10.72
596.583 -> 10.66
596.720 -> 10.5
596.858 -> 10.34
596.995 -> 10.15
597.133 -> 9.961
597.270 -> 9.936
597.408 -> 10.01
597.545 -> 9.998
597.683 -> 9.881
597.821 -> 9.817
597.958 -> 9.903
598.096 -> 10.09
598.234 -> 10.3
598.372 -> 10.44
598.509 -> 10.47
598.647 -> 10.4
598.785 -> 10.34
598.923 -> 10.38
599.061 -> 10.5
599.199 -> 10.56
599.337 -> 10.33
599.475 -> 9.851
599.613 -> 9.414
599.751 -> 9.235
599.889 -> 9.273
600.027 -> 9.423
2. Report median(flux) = 10.3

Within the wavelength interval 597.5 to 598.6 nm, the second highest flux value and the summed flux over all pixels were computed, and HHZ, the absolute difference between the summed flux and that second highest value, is 70.5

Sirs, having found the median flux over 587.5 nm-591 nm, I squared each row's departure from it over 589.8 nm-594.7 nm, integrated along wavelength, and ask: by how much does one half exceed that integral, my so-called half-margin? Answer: -7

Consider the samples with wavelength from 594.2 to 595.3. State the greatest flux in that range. 10.7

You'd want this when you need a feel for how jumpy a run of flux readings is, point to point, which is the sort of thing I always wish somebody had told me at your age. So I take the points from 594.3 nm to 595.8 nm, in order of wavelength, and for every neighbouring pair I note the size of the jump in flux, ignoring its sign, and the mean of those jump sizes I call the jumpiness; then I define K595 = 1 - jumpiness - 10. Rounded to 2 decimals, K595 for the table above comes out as -9.16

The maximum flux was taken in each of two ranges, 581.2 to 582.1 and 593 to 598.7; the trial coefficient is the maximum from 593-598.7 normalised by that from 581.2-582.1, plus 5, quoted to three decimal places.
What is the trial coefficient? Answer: 6.041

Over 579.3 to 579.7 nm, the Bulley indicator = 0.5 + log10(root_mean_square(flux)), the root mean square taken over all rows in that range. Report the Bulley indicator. 1.53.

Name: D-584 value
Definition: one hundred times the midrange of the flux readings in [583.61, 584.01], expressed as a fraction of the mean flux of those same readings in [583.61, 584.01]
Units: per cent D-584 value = 100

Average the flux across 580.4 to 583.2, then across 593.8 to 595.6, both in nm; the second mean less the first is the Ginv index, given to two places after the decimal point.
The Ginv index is -0.04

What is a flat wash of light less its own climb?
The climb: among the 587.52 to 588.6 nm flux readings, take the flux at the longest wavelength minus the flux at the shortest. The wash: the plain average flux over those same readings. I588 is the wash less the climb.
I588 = 11.9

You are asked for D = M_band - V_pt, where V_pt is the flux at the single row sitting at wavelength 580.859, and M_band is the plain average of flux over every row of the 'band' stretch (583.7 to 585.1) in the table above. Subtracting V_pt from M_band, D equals -0.5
